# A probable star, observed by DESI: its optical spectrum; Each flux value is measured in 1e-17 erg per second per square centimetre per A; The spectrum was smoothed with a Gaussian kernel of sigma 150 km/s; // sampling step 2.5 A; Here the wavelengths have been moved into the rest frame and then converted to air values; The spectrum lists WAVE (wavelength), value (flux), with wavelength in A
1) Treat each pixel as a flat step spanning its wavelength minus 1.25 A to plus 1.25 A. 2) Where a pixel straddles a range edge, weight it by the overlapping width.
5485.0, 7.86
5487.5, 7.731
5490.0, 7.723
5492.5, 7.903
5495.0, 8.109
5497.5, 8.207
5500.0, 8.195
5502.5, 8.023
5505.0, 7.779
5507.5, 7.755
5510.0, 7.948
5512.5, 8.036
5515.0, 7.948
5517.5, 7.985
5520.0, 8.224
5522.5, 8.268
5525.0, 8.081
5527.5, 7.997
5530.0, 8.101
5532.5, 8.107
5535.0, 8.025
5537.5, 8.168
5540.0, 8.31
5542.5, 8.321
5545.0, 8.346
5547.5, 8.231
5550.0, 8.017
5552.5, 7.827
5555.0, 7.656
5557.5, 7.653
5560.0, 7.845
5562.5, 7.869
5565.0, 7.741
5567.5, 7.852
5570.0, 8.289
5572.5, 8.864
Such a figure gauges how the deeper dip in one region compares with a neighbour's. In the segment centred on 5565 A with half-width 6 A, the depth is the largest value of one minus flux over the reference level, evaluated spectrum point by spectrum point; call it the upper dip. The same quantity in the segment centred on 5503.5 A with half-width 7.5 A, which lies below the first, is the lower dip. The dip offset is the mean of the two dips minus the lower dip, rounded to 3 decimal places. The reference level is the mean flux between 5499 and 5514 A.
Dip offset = 0.001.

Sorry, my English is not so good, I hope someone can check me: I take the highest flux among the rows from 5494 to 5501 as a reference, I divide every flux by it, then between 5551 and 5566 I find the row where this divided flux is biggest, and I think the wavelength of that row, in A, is 5562.5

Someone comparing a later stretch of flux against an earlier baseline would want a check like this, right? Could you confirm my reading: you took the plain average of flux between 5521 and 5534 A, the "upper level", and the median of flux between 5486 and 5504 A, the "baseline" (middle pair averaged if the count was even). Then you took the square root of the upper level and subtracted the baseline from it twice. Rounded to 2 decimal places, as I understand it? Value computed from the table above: -13.20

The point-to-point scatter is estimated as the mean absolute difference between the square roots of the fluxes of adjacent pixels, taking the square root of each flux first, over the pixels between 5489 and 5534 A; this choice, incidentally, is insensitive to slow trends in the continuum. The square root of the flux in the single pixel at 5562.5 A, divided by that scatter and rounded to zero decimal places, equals 135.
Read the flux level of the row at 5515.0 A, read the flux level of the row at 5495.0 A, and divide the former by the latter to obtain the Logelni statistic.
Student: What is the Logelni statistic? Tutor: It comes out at 0.98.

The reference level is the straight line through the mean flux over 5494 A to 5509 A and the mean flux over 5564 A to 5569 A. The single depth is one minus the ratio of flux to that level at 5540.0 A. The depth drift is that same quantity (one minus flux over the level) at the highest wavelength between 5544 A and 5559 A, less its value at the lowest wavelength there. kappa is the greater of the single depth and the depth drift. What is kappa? 0.08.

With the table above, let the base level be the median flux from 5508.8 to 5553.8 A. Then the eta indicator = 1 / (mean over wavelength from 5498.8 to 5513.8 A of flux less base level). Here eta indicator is -7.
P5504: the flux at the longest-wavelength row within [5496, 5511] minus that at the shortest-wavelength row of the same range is -0.26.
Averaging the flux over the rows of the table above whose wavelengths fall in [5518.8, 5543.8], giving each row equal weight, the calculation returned 8.16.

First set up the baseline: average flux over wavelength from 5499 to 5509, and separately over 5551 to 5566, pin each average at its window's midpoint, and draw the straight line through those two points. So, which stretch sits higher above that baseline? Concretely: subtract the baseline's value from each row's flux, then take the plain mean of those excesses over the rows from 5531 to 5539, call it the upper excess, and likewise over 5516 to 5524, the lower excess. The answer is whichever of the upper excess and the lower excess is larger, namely 0.27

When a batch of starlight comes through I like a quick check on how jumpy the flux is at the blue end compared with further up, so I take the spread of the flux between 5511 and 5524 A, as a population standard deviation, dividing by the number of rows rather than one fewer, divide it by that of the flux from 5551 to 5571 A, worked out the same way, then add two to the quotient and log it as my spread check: 2.7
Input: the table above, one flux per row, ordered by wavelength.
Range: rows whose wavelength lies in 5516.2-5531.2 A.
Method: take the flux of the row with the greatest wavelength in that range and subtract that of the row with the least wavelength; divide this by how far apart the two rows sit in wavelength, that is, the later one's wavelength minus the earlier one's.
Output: 0.0093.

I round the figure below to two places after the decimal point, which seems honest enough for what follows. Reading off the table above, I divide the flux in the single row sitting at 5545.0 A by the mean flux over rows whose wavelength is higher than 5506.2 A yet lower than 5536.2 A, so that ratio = 1.04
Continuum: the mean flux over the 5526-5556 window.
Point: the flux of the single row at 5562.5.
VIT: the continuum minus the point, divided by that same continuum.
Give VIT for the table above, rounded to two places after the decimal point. 0.03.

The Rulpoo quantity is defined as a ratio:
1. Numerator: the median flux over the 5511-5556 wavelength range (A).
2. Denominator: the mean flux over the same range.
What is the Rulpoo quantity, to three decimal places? 1.000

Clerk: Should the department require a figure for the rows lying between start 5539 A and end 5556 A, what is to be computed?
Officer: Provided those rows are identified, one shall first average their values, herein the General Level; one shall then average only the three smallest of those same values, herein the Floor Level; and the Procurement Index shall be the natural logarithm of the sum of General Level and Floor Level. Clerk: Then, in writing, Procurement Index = 2.77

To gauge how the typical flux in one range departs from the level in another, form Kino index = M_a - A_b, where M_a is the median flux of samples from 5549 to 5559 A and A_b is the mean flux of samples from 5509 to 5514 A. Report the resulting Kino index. -0.3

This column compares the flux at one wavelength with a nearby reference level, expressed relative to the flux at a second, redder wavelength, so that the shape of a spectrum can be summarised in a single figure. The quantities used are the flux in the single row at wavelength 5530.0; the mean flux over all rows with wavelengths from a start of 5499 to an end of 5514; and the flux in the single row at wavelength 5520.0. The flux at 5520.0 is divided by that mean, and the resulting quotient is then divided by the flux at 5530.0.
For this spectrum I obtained 0.128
